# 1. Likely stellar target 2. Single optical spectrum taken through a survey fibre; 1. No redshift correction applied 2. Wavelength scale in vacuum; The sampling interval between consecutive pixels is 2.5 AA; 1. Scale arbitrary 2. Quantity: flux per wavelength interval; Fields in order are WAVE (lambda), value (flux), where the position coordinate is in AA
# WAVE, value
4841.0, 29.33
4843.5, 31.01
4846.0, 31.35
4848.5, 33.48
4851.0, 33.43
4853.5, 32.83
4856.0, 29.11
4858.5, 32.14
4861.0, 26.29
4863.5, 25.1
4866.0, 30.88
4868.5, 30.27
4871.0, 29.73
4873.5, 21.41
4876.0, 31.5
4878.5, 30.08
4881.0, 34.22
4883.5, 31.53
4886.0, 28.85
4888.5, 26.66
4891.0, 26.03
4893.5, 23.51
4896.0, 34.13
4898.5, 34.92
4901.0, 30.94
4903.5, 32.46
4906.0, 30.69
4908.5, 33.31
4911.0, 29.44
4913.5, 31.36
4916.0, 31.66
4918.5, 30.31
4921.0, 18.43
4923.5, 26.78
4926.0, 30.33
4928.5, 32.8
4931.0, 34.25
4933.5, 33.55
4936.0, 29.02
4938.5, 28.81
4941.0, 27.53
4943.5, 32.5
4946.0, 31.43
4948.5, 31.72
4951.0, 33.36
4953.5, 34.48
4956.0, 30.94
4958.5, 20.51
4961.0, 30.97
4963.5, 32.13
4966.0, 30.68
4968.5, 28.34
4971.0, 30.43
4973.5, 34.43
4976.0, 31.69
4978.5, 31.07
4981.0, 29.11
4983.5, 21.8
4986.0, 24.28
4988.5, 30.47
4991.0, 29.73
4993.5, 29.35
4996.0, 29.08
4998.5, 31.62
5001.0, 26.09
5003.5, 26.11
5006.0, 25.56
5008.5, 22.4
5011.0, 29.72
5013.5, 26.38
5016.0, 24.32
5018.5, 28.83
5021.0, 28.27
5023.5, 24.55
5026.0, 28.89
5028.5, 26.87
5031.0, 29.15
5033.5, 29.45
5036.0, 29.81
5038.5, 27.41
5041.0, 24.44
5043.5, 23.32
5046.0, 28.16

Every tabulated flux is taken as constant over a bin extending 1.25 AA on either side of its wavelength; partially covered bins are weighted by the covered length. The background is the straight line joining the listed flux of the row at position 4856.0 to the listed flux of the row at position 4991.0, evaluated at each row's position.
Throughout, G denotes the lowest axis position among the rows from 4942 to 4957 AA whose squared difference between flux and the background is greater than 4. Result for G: 4943.5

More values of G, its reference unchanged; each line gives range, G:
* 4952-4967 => 4953.5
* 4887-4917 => 4888.5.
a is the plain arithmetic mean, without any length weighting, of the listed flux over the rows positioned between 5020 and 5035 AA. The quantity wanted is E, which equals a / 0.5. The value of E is 56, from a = 27.9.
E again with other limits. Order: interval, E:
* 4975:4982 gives 61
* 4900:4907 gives 63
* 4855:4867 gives 57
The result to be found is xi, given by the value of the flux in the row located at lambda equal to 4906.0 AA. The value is 30.69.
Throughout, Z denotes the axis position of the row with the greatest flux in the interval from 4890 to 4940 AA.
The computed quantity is 4898.5 AA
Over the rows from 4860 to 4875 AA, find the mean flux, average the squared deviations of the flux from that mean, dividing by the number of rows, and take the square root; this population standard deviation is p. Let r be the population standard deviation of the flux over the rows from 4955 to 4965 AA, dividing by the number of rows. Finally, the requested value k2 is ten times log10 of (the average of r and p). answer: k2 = 6.1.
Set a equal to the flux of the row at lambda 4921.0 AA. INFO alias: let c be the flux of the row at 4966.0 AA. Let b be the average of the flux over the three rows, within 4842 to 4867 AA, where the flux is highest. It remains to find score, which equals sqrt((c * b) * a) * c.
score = 4206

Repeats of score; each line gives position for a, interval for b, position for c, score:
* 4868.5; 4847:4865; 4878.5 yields 5234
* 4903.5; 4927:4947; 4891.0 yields 4382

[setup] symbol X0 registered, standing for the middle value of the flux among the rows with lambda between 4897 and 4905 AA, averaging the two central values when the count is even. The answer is 32.5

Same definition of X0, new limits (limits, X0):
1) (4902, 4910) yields 32.5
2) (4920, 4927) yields 26.8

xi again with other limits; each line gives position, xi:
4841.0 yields 29.33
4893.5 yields 23.51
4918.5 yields 30.31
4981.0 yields 29.11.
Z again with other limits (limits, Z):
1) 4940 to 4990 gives 4953.5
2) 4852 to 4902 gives 4898.5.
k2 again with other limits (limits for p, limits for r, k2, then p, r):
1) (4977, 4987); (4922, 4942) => 5.0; 3.70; 2.7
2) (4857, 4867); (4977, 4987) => 5.2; 2.97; 3.7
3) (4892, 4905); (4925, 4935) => 4.4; 4.08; 1.5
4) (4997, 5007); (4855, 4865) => 4.1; 2.48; 2.7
